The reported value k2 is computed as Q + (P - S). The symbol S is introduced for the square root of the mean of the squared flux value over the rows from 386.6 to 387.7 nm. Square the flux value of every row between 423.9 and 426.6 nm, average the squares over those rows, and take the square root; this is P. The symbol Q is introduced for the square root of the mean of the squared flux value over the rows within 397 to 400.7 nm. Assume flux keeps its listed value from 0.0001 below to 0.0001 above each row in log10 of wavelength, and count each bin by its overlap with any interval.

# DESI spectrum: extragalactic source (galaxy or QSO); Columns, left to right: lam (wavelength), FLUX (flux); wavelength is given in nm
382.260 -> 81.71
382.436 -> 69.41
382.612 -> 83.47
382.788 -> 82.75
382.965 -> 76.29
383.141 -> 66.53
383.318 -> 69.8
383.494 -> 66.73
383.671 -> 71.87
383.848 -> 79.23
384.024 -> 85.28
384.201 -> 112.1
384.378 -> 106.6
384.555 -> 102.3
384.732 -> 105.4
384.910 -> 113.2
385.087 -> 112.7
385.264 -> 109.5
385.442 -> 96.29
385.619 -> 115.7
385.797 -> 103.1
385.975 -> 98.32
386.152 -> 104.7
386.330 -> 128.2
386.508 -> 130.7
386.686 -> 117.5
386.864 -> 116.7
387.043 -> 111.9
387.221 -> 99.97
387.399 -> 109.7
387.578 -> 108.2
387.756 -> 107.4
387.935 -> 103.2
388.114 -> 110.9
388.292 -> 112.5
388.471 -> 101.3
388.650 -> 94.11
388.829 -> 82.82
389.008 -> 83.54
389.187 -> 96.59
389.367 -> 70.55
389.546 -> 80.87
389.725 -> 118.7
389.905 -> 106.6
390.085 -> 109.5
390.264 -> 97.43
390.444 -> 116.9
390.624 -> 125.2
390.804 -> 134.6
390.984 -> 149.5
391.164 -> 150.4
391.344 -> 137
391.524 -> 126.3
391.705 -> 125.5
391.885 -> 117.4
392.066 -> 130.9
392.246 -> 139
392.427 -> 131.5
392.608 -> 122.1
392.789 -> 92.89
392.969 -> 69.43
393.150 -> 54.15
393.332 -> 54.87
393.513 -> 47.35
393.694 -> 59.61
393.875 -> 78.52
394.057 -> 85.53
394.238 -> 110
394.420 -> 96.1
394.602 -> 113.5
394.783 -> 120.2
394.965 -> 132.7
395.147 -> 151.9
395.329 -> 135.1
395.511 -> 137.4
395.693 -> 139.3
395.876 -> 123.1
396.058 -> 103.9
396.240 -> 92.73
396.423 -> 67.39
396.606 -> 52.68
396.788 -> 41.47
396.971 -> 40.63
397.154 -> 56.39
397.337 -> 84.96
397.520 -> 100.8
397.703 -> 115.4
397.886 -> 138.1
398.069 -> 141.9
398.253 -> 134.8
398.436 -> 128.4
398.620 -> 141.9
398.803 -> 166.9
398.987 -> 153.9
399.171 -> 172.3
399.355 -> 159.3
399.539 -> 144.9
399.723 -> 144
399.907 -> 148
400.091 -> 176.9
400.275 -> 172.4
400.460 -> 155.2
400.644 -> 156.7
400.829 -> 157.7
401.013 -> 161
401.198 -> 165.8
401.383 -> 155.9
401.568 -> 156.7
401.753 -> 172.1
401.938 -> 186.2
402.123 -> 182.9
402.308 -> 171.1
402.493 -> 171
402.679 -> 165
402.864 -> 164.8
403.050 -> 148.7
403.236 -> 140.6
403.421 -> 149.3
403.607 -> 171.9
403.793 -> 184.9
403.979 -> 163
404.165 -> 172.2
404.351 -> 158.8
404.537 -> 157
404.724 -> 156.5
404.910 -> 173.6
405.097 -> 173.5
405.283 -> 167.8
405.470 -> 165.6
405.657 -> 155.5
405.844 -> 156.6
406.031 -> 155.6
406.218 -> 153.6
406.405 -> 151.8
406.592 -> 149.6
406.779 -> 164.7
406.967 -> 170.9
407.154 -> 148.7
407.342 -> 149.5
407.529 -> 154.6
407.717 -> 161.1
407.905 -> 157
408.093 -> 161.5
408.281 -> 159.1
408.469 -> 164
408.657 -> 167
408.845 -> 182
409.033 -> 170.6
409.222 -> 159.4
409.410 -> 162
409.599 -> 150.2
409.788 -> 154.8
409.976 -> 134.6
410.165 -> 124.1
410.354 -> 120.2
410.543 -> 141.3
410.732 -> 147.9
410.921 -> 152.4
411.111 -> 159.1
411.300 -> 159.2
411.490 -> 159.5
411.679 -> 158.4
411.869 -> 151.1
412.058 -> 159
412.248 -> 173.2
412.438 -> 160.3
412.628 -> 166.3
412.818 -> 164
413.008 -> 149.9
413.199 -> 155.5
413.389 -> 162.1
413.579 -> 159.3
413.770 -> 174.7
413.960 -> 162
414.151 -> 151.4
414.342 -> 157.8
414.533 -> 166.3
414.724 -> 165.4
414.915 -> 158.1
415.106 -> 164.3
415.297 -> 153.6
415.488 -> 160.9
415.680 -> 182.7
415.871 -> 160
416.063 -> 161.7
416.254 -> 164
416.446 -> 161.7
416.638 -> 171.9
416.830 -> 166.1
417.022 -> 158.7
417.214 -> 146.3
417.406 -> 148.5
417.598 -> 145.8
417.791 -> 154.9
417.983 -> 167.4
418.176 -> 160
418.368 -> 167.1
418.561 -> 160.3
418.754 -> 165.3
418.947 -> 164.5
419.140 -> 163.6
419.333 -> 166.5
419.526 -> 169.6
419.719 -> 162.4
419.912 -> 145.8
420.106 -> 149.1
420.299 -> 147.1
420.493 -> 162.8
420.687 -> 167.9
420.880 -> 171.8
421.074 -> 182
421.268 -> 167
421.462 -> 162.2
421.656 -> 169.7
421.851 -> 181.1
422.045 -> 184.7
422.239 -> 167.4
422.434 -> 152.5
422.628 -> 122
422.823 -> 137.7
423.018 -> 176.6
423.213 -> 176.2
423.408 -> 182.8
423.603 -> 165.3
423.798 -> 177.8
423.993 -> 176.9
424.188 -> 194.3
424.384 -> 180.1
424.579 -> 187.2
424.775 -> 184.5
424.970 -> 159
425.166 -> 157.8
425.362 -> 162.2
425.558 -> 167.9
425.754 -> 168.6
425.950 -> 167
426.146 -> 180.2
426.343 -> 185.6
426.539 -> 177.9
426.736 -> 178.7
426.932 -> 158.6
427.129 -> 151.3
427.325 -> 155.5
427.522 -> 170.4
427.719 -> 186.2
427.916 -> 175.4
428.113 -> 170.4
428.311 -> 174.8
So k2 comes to 207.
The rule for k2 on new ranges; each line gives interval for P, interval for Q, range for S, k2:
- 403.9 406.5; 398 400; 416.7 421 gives 151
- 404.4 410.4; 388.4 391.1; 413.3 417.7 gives 103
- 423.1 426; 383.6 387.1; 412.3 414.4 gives 121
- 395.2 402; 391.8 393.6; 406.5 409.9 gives 79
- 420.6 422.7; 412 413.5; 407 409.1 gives 167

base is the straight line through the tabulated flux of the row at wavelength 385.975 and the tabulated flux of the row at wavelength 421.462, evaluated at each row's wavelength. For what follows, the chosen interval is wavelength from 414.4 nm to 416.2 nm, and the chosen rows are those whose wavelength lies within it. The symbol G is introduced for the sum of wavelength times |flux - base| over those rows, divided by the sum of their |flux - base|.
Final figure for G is 415.28 nm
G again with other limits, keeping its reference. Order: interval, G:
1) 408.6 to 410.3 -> 409.22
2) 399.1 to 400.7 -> 399.90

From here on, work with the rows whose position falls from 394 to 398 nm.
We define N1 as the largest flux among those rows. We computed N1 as 151.9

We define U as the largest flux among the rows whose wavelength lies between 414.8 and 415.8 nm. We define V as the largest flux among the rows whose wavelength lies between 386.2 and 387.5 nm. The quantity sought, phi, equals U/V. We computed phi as 1.40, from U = 182.7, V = 130.7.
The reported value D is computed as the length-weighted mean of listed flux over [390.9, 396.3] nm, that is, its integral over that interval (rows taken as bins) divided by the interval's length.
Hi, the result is 111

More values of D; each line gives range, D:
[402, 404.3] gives 166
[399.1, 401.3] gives 159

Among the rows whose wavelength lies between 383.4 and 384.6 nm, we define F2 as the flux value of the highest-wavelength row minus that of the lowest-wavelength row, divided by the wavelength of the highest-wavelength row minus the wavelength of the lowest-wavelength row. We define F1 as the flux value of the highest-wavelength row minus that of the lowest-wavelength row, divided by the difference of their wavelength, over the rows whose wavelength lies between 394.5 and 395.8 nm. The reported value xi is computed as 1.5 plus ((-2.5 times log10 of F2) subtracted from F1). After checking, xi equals 29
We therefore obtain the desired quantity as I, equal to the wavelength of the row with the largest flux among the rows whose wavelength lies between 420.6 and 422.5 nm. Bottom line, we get 422.045 nm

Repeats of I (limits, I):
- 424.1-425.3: 424.188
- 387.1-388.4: 388.292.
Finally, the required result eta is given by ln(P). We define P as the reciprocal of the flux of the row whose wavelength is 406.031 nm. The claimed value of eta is -5.0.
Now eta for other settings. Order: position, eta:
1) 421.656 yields -5.1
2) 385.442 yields -4.6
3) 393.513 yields -3.9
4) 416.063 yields -5.1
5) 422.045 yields -5.2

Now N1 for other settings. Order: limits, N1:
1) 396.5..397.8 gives 115.4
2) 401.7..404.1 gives 186.2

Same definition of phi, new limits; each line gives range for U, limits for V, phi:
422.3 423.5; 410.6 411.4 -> 1.15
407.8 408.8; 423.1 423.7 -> 0.91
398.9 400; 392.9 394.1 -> 2.01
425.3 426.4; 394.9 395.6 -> 1.22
